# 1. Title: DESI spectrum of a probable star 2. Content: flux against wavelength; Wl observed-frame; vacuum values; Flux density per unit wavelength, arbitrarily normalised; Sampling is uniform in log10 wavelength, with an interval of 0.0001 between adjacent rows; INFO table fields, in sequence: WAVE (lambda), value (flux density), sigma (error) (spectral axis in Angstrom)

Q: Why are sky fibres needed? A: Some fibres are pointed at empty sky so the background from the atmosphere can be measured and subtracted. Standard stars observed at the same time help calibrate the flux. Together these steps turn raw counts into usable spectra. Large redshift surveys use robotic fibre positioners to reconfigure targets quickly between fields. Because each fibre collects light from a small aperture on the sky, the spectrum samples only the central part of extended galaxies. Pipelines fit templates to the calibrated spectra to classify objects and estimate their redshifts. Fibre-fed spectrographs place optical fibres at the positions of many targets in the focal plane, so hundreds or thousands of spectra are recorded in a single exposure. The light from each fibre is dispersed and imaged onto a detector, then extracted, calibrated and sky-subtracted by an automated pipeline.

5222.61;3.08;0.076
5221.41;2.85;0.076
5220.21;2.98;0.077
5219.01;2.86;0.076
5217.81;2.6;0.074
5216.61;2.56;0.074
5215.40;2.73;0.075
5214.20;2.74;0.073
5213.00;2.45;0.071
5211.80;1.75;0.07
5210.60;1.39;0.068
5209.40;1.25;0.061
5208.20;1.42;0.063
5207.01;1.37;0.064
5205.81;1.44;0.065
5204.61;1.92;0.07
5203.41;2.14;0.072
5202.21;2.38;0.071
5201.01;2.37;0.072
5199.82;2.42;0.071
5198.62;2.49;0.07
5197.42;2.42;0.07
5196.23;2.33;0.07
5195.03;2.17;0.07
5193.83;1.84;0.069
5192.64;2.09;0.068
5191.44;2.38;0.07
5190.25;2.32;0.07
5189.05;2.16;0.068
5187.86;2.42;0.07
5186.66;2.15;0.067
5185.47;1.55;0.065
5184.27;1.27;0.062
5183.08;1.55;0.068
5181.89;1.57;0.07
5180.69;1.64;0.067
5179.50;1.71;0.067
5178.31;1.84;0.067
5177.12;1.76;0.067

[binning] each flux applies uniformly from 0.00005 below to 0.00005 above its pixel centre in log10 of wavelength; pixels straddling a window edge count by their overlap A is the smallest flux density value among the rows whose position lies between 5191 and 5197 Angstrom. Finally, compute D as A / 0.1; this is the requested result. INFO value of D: 18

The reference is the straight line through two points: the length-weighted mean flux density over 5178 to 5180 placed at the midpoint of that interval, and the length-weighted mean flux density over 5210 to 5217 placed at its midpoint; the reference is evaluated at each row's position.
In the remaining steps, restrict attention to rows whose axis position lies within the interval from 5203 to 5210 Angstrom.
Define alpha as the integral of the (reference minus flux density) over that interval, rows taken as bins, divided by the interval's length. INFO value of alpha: 0.6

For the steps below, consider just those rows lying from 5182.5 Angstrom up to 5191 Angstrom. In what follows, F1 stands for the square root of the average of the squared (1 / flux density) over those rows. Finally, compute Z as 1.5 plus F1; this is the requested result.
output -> 2.07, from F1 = 0.57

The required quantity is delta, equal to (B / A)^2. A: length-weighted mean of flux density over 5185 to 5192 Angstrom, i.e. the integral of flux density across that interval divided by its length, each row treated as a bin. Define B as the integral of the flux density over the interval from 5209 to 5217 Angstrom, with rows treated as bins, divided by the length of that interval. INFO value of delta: 1.0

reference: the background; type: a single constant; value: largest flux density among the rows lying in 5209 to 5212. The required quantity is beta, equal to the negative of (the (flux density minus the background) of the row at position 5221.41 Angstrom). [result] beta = -1.1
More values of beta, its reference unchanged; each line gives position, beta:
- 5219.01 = -1.1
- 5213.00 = -0.7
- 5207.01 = 0.4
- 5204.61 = -0.2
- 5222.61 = -1.3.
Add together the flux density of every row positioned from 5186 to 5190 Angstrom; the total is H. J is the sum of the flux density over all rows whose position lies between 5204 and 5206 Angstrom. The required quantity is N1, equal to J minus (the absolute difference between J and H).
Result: 0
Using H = 6.7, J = 3.4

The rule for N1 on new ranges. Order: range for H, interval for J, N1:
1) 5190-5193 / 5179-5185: 7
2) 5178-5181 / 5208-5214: 5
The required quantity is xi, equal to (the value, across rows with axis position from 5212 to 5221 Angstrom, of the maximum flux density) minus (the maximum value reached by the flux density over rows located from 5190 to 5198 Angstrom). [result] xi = 0.56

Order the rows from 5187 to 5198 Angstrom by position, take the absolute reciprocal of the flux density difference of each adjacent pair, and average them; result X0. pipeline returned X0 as 0.043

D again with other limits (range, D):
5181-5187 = 13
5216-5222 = 26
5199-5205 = 19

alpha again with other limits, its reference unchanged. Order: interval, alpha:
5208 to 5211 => 0.9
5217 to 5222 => -0.5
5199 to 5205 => -0.2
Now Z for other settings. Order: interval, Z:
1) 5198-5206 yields 1.99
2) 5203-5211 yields 2.17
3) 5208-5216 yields 2.09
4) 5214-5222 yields 1.86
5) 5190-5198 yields 1.96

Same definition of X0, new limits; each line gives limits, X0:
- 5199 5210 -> 0.055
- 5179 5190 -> 0.078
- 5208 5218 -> 0.070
